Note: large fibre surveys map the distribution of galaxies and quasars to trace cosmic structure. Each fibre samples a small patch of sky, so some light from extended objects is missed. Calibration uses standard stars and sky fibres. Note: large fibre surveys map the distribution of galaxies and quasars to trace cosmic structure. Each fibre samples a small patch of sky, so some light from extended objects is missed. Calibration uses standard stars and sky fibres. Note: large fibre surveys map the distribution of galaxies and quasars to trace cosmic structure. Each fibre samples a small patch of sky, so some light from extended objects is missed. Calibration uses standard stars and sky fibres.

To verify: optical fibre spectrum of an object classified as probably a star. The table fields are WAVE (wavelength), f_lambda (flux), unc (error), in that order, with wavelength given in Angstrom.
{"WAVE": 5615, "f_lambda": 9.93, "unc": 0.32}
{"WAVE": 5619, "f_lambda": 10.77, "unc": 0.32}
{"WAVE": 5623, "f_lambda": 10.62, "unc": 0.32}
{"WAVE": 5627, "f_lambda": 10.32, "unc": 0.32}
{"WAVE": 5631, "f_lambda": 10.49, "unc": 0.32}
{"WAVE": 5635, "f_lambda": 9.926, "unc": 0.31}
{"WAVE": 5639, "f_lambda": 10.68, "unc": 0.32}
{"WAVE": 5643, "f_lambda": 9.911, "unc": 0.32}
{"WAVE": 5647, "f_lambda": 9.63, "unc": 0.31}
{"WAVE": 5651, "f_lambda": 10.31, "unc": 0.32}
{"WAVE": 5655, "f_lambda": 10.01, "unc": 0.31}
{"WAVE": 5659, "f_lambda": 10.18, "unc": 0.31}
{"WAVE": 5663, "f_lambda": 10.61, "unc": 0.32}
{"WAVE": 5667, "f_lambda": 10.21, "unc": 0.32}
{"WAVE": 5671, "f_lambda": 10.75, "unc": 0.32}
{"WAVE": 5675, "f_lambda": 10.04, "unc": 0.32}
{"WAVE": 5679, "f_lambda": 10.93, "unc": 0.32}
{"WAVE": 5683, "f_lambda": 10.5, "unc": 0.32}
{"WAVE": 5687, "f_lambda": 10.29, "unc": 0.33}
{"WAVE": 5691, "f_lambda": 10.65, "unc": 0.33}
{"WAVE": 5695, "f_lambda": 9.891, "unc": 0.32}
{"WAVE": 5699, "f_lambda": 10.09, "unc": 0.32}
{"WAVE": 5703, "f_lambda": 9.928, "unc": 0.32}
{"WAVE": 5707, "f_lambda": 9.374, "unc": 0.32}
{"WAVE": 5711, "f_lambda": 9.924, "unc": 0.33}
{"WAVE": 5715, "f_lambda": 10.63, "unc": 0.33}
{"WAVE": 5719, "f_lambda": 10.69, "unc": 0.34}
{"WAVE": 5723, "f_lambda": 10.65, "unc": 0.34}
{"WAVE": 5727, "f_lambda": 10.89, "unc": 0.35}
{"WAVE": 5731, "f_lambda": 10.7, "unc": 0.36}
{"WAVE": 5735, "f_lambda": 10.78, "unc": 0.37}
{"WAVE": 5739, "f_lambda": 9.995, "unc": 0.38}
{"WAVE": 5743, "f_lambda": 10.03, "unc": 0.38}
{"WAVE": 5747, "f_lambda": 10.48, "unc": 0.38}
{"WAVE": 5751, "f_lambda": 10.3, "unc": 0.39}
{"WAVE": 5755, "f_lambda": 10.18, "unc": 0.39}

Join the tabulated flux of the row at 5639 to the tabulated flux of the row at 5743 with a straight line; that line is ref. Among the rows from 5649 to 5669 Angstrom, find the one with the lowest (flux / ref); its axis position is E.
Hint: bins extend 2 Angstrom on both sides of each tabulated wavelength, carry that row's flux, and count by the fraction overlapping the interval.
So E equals 5655 Angstrom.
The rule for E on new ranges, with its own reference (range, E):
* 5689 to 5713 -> 5707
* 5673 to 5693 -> 5675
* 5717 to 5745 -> 5739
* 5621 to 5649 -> 5647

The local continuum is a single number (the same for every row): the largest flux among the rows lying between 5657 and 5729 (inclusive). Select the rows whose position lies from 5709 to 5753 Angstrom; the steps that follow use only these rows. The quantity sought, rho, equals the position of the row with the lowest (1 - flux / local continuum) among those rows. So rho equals 5727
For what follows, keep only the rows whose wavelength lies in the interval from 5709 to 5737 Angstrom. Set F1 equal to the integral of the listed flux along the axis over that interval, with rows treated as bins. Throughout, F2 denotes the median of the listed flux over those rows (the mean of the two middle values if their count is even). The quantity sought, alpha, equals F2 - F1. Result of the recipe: -286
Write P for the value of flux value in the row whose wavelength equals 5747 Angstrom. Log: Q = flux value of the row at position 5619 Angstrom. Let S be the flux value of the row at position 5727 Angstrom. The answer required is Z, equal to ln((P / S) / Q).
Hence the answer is -2.415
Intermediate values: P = 10.48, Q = 10.77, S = 10.89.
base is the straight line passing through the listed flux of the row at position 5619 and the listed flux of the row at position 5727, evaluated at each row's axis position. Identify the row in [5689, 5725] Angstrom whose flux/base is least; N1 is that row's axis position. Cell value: 5707 Angstrom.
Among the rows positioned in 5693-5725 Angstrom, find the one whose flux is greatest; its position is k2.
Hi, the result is 5719 Angstrom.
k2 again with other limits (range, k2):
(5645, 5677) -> 5671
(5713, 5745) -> 5727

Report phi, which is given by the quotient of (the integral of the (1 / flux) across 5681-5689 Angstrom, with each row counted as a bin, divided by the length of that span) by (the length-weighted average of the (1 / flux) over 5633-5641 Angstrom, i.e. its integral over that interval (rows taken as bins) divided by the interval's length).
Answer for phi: 0.99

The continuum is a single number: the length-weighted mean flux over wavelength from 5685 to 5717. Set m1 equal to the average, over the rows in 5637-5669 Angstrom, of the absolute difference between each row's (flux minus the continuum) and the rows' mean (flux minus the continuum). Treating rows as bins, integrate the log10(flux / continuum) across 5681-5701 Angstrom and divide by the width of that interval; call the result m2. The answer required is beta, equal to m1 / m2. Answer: 33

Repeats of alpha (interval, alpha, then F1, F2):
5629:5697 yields -690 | 700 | 10.3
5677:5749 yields -735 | 746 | 10.5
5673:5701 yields -279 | 290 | 10.3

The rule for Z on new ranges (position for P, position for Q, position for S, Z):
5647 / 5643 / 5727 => -2.417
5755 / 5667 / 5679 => -2.394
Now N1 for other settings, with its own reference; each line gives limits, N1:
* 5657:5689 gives 5675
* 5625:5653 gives 5647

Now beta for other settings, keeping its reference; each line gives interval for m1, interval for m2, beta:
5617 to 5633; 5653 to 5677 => 17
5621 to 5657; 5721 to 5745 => 18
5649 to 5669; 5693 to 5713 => -14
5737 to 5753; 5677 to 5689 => 9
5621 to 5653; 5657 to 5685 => 20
